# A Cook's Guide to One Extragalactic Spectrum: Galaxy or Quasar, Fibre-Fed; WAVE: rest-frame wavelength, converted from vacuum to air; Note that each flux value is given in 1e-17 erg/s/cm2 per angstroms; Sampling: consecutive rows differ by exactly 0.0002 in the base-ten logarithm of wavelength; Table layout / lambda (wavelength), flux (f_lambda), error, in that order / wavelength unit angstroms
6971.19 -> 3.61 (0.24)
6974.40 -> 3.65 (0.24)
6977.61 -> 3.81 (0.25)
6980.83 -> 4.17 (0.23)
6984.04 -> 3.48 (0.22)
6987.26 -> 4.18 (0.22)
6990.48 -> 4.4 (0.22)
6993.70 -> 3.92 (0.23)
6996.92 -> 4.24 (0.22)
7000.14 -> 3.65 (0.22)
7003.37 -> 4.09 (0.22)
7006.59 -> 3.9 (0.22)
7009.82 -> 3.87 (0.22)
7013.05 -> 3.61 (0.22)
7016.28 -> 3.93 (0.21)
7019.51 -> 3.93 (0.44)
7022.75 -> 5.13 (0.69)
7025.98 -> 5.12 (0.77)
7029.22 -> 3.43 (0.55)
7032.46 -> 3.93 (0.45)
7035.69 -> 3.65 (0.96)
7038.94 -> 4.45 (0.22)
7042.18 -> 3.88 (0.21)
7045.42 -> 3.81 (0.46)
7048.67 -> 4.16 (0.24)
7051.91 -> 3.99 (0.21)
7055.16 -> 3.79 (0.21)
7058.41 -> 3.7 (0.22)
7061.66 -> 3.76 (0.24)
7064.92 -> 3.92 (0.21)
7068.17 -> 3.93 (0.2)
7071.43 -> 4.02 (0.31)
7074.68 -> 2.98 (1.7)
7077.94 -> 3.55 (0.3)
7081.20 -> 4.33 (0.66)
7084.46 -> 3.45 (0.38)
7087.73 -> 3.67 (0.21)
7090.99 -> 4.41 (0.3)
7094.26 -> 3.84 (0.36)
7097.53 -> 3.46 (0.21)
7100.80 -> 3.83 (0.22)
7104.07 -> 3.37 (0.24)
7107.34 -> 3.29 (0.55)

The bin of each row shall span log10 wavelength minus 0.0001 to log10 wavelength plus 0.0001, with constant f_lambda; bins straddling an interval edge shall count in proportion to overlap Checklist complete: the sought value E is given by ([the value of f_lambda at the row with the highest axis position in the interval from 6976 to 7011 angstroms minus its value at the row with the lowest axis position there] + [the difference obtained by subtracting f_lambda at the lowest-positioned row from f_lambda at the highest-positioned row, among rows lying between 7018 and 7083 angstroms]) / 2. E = 0.23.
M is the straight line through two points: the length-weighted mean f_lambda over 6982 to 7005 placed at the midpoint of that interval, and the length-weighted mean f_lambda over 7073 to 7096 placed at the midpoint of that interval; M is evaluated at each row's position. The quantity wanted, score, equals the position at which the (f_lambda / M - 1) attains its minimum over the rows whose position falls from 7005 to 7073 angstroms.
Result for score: 7029.22 angstroms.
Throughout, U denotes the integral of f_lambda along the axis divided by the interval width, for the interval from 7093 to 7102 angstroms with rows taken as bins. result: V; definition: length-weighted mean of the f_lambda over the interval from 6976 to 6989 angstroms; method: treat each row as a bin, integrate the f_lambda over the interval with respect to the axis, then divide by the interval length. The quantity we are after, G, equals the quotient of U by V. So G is 0.94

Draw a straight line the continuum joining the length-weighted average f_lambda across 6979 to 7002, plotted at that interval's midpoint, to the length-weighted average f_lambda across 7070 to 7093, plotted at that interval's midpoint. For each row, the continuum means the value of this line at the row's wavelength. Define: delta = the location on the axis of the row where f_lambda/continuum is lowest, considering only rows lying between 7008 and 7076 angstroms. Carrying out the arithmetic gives 7074.68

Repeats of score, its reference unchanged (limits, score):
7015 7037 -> 7029.22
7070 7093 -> 7074.68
